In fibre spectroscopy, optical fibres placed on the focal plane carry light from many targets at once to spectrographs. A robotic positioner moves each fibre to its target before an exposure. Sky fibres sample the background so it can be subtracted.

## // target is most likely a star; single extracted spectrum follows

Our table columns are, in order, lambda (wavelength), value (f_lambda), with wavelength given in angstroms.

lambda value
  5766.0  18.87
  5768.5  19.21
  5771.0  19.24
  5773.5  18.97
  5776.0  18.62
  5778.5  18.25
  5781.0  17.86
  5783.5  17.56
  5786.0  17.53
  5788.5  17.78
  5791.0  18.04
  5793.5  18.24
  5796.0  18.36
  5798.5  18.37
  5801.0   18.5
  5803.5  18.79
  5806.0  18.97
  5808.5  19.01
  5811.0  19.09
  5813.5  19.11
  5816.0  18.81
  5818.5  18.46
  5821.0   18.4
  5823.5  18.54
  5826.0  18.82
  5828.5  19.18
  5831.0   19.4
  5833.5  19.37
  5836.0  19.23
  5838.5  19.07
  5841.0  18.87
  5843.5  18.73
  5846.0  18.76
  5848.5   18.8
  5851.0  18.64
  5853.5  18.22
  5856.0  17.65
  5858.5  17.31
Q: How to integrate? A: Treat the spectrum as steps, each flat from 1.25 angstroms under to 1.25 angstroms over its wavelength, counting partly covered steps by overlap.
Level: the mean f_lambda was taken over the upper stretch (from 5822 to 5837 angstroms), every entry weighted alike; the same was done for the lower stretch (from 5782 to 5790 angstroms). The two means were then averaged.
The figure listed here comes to 18.4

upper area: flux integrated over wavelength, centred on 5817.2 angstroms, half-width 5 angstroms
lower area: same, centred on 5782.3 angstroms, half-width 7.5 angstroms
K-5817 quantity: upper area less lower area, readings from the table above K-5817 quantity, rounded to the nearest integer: -82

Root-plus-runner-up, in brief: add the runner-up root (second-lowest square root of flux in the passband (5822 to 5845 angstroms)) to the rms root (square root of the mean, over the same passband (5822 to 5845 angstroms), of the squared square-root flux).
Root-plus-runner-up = 8.69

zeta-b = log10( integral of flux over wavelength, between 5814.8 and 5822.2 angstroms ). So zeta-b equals 2.14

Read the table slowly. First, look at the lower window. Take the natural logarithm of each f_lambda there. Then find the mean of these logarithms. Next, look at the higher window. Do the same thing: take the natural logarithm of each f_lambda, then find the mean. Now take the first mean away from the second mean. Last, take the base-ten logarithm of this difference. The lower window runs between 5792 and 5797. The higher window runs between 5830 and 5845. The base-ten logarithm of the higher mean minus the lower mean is -1.4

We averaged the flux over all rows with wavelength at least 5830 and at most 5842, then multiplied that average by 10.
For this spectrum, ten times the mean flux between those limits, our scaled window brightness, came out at 191.9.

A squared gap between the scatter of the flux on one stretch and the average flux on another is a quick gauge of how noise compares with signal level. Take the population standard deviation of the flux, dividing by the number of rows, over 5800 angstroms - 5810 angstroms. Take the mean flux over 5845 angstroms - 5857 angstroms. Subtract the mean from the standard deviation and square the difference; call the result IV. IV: 332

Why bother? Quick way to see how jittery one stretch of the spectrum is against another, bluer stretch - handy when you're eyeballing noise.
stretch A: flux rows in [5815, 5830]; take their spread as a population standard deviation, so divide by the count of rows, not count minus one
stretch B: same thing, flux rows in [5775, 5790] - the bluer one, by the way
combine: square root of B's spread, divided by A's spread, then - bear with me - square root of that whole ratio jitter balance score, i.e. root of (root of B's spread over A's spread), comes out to 1.53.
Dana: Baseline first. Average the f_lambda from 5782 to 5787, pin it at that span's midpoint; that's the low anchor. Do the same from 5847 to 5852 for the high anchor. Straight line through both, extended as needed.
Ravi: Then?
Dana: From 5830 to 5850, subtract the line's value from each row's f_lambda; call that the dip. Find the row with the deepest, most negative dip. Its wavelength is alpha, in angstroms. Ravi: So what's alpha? 5848.5 angstroms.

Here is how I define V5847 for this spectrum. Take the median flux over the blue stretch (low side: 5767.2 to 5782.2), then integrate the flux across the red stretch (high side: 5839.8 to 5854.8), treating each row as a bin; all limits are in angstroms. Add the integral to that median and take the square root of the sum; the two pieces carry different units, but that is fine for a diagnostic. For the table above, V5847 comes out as 17.3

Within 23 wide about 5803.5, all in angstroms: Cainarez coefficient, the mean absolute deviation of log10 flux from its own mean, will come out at 0.0072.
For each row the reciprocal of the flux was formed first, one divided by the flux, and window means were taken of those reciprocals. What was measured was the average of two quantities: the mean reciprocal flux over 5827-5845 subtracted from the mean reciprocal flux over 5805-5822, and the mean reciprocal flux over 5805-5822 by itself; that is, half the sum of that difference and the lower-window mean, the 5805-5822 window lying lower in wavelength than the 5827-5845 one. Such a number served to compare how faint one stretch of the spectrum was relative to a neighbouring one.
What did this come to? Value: 0.0269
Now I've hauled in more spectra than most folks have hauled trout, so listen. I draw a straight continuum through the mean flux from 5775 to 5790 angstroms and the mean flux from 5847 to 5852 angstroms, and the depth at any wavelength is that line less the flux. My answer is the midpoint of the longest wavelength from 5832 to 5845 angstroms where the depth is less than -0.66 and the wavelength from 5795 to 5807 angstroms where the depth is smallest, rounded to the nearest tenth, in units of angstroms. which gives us 5821.0 angstroms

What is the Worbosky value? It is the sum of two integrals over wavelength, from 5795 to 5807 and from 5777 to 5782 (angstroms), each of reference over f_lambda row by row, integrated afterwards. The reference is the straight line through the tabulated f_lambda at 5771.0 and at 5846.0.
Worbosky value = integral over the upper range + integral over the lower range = 18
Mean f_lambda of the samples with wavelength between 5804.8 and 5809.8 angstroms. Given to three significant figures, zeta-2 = 19.0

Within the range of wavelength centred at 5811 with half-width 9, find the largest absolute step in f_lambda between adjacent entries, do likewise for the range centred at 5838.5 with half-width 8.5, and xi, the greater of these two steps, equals 0.35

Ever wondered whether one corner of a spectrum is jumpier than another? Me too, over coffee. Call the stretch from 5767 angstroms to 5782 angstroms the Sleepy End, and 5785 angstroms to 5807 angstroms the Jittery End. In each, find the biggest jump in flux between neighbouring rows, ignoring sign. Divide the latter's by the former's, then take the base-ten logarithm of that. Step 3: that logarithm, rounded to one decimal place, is -0.1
